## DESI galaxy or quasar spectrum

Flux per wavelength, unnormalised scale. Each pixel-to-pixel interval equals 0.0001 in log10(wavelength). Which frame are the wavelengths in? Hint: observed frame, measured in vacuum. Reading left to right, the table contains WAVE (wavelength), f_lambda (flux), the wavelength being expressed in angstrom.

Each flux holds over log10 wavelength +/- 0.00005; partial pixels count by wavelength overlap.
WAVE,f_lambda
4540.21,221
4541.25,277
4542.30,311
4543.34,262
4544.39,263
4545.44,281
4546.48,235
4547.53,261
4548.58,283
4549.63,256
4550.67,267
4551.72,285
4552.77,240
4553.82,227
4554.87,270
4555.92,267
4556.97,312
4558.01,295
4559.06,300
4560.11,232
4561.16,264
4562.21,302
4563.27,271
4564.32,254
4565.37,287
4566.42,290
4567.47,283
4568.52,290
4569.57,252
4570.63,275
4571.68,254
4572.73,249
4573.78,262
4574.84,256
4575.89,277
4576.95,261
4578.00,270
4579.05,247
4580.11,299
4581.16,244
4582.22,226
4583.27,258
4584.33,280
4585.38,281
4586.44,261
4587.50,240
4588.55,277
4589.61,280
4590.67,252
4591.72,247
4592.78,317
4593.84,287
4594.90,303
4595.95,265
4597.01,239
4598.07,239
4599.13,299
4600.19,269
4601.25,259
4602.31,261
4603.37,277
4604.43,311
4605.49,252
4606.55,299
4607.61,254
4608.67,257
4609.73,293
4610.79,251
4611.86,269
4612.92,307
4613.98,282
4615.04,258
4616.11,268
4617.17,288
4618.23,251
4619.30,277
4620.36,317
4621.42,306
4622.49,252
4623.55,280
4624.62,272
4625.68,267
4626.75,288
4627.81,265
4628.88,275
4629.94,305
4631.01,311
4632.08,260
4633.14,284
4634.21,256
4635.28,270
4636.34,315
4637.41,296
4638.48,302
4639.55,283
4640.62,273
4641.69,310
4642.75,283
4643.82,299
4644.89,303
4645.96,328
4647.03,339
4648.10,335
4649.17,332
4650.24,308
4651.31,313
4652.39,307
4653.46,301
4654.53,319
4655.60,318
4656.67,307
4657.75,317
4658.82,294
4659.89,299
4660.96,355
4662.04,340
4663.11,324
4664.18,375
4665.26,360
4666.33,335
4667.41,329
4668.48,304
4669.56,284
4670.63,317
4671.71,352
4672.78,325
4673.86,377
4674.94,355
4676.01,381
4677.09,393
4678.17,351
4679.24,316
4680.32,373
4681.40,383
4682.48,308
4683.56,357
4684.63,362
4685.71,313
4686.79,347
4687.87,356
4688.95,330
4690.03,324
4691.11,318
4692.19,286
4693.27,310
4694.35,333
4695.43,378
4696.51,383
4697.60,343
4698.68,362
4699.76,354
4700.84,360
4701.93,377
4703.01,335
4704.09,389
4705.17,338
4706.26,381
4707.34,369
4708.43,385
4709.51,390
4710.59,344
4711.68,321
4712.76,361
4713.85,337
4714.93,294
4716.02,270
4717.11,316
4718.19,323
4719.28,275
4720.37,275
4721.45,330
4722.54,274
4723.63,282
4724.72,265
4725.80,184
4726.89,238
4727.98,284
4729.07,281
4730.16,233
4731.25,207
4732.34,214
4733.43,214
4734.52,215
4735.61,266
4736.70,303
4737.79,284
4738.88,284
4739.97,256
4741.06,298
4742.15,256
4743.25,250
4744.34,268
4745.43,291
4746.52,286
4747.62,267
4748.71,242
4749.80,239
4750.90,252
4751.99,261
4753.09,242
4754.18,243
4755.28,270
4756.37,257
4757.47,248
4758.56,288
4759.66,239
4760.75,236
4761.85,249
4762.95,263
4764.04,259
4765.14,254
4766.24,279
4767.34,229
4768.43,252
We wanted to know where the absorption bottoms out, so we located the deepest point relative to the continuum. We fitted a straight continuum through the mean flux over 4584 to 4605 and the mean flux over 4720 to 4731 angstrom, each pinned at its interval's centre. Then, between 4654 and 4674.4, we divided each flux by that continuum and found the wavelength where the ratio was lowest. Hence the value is 4669.56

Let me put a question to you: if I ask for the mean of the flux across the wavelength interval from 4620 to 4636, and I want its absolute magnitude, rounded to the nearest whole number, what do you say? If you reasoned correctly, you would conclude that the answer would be 281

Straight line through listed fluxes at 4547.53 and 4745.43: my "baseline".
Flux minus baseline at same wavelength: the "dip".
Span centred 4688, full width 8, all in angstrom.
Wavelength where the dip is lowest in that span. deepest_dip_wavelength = 4685.71 angstrom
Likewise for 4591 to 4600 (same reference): 4598.07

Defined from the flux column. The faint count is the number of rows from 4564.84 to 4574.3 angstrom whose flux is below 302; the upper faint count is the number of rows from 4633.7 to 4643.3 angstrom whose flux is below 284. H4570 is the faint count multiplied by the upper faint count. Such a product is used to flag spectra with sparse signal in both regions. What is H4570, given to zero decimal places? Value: 45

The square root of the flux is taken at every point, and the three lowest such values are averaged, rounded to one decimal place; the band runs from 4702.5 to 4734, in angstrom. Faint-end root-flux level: 14.2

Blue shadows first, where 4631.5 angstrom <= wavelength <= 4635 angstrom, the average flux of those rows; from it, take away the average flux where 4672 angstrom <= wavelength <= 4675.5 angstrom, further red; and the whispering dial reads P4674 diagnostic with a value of -86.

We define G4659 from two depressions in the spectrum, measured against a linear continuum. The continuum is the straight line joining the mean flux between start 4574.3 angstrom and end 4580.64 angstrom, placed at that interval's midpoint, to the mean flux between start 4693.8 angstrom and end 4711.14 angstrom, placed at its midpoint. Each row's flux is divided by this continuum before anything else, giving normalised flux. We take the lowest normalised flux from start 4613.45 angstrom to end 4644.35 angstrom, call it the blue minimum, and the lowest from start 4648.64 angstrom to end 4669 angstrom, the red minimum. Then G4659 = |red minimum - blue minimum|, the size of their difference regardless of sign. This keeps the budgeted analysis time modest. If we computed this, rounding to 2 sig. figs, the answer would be 0.068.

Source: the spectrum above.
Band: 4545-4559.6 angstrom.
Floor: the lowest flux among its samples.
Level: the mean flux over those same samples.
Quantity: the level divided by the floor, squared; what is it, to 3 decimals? 1.414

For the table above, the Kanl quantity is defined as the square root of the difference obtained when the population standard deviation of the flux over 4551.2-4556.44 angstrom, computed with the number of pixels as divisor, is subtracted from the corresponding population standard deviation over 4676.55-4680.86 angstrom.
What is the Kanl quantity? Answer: 2.72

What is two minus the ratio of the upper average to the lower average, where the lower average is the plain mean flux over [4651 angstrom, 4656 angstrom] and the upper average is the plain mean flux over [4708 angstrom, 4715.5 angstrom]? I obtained 0.89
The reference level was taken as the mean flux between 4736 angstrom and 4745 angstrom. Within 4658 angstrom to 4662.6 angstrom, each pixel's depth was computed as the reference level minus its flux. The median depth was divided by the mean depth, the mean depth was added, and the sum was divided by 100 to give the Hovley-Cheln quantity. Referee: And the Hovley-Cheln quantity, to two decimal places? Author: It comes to -0.46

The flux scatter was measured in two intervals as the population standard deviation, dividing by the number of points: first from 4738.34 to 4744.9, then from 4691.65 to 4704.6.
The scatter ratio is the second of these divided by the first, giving 1.7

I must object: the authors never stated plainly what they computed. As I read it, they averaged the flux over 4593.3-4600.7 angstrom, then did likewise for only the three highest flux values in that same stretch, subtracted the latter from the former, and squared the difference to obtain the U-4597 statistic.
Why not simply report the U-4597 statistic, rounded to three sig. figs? 613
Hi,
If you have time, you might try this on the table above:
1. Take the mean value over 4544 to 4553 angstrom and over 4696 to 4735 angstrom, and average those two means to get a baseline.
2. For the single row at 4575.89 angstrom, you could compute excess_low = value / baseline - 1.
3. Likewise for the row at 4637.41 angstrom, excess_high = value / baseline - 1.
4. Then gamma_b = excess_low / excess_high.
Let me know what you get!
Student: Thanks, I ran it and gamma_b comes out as -0.9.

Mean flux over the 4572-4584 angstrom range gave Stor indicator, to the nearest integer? 259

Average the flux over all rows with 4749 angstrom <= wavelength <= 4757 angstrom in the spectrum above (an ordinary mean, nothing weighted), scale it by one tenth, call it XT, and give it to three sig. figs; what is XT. 25.2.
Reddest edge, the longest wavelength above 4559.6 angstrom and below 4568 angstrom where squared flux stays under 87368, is 4567.47 angstrom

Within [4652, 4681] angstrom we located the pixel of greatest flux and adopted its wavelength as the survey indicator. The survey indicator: 4677.09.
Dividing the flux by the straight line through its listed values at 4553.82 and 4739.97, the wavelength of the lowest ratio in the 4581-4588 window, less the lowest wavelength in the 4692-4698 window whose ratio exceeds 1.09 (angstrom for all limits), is -110.0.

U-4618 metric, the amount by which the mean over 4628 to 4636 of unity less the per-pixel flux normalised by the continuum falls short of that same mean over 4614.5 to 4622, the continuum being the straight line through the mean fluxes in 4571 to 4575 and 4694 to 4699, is -0.04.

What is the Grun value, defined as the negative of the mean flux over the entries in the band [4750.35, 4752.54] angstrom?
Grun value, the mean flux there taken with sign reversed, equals -256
